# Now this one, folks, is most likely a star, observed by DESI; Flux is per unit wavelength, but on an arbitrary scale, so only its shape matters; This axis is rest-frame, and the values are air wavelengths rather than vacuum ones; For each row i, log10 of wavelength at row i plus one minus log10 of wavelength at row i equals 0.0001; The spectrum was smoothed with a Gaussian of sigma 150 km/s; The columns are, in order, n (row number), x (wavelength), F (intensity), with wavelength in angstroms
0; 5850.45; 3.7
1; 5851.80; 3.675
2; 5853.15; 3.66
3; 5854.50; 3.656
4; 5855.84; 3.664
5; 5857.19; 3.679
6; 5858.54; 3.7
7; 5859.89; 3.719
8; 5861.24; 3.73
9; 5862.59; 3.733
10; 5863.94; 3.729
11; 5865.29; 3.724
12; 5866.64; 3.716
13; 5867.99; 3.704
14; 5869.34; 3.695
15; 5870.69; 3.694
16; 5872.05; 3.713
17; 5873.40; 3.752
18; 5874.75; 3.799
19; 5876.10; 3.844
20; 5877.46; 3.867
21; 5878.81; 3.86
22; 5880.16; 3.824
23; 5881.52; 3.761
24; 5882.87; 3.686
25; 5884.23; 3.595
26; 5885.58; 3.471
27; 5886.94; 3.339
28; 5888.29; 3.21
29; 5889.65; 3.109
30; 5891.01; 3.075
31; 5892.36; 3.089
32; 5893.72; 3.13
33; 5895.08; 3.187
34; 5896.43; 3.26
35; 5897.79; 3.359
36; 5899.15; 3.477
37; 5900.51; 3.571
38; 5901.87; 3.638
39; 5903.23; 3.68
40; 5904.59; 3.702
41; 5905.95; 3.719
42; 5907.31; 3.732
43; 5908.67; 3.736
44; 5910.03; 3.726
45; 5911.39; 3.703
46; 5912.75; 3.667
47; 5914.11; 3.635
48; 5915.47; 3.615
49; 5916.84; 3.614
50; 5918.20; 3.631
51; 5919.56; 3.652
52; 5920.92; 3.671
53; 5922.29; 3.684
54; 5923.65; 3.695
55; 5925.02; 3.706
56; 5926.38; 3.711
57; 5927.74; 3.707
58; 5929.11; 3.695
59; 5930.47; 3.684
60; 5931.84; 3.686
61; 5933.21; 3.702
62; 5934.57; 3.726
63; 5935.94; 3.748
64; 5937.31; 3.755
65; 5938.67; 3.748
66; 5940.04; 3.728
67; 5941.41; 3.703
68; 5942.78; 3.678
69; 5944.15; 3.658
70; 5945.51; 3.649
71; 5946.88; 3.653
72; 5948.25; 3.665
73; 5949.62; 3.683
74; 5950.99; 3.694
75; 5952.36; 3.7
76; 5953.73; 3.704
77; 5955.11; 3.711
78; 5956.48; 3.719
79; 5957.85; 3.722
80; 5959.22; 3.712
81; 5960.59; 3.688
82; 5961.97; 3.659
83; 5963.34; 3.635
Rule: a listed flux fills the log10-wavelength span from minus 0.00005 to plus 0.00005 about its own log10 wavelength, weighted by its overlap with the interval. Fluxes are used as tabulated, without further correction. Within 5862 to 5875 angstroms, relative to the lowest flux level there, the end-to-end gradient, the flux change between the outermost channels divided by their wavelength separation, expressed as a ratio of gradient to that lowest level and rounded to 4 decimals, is 0.0015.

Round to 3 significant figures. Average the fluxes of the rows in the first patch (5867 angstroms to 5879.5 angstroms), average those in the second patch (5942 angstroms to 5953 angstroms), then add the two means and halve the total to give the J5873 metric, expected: 3.72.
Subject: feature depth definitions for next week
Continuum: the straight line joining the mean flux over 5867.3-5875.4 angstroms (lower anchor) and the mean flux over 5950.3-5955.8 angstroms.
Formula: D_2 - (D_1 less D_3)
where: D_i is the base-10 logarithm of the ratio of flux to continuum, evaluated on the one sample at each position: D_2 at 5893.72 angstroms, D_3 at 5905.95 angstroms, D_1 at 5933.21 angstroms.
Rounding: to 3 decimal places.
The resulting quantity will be -0.074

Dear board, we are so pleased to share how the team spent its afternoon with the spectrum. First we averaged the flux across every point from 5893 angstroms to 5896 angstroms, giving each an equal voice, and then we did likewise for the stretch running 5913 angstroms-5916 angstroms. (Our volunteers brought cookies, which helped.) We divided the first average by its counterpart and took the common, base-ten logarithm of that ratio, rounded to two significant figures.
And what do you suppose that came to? -0.060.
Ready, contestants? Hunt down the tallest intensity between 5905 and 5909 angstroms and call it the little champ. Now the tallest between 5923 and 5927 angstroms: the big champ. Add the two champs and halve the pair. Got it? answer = 3.72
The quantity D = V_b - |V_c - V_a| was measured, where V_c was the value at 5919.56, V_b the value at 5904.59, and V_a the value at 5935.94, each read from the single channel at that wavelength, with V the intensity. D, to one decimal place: 3.6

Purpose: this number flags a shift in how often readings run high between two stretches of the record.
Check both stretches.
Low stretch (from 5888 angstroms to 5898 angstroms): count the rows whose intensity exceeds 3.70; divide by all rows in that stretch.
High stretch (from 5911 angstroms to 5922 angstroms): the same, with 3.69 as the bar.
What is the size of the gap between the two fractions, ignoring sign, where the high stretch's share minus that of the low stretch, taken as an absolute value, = 0.1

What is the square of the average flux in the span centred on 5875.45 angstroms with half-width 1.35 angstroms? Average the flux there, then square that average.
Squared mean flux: 14.6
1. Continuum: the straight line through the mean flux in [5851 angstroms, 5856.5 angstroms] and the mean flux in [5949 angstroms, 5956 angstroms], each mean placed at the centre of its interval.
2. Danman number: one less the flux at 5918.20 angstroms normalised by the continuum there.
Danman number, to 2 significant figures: 0.015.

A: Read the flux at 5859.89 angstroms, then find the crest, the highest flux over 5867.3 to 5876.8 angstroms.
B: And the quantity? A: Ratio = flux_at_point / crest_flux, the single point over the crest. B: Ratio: 0.97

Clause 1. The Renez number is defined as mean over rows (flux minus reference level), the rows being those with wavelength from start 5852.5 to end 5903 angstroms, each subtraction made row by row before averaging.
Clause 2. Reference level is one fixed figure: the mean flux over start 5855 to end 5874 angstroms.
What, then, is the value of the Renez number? -0.13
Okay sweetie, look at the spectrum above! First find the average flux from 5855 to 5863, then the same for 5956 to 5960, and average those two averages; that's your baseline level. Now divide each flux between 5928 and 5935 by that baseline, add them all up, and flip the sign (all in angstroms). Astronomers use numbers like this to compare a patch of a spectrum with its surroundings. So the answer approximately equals -4.98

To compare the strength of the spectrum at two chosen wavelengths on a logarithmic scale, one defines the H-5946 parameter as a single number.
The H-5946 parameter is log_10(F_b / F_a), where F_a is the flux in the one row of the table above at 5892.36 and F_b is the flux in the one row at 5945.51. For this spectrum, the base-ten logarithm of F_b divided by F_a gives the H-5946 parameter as 0.072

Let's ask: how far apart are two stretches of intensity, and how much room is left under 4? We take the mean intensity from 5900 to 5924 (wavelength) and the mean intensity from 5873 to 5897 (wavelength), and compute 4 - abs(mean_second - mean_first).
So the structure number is 3.82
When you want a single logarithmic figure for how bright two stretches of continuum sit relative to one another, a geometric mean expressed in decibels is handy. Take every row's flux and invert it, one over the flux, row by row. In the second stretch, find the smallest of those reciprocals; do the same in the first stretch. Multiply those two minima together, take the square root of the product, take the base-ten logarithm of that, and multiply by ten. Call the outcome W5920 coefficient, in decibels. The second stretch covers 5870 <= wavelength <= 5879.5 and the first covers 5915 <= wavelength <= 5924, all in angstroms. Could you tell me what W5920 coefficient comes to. -5.77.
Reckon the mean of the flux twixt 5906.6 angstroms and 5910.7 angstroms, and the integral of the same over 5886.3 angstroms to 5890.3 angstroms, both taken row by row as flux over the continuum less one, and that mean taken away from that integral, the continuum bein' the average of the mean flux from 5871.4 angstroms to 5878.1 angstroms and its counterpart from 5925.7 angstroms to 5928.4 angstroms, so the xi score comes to -0.57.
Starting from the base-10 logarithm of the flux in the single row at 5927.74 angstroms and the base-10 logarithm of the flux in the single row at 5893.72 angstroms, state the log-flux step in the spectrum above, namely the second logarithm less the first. -0.073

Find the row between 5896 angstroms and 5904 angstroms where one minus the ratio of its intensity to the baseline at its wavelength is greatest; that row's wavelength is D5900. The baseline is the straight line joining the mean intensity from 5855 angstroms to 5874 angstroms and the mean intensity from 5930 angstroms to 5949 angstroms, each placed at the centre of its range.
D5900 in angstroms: 5896.43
